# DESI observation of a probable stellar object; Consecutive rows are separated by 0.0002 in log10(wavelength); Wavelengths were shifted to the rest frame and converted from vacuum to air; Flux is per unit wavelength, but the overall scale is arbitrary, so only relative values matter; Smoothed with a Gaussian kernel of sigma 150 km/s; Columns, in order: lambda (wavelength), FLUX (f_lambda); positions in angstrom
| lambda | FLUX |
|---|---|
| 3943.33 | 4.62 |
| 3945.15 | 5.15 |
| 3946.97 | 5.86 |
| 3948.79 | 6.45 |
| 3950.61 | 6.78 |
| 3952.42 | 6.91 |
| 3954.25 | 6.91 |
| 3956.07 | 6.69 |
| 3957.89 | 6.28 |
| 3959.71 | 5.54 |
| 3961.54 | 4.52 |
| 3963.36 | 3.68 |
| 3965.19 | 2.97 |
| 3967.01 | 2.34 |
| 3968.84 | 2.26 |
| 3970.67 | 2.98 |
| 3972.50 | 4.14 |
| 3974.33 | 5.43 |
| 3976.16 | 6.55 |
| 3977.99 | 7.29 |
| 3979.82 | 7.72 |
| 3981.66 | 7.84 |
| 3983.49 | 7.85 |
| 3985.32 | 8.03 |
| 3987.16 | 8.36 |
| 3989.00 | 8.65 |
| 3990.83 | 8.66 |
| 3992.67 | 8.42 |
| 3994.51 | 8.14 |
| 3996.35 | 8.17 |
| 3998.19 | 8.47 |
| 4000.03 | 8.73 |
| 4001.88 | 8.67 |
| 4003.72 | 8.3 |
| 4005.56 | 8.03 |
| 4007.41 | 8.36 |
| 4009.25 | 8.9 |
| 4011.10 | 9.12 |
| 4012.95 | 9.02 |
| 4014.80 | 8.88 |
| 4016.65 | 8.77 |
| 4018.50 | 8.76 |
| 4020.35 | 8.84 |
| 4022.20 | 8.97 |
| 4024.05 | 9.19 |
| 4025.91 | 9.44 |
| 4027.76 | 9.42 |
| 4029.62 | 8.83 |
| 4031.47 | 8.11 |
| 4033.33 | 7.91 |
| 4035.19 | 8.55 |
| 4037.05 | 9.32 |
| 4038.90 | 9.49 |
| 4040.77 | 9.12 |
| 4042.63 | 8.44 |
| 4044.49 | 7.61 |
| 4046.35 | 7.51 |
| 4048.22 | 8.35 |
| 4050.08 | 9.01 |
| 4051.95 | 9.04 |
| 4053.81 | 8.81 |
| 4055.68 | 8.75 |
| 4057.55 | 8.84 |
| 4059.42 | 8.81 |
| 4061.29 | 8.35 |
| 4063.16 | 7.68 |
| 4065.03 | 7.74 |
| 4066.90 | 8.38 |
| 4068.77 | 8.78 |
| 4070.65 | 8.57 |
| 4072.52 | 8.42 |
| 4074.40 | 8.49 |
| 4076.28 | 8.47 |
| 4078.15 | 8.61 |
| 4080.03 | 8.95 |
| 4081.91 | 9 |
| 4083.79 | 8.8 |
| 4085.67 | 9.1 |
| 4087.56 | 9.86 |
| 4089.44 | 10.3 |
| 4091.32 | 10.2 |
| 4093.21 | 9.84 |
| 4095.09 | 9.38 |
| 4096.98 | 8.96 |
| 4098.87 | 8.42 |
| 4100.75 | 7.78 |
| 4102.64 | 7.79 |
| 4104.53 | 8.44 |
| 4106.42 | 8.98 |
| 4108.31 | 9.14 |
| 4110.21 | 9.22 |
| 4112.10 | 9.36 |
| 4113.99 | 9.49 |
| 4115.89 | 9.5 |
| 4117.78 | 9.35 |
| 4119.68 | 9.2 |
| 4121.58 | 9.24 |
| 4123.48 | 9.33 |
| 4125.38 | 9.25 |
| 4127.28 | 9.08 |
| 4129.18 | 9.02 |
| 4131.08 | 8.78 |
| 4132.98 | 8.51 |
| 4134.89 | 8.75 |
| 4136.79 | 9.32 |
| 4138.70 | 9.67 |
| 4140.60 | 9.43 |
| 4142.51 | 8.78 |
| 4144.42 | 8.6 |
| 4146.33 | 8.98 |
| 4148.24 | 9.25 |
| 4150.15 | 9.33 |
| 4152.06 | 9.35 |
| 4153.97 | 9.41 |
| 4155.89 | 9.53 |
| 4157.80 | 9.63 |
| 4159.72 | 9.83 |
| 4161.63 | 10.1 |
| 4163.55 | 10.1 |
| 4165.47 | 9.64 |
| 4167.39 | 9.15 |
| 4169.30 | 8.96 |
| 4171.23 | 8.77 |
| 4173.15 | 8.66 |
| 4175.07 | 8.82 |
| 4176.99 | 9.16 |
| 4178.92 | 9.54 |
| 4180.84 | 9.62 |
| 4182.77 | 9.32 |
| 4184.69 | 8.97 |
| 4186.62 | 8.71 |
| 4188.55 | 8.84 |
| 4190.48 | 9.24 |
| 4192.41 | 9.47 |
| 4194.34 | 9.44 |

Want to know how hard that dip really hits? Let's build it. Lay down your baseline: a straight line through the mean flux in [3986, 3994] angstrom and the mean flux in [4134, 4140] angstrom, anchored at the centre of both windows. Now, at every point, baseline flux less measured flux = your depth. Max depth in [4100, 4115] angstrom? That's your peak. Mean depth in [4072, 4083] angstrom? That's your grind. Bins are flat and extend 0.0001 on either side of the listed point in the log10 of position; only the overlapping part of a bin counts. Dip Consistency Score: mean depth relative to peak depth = 0.2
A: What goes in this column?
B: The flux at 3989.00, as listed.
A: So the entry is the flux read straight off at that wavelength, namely 8.65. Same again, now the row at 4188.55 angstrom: 8.84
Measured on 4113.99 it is 9.49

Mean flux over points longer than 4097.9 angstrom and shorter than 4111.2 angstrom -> 8.54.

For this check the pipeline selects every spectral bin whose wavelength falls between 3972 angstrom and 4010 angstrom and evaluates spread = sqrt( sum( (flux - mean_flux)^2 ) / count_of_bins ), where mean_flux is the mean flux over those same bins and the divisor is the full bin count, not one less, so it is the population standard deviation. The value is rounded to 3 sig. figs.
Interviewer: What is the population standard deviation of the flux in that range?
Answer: 1.14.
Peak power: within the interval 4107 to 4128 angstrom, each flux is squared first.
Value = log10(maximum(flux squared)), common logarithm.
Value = 1.96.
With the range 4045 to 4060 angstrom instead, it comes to 1.91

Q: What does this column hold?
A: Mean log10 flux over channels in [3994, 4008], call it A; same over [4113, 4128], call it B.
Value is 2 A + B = 2.81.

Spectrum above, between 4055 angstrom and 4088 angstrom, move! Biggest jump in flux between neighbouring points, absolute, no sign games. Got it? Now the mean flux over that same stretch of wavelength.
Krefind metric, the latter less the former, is 7.9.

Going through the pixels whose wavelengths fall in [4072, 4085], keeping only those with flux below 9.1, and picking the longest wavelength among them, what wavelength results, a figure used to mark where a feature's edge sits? 4083.79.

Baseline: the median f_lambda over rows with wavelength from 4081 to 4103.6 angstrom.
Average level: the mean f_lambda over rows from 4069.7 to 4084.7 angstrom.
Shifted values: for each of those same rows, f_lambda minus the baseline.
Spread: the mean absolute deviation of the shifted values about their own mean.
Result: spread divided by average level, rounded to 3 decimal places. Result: 0.022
